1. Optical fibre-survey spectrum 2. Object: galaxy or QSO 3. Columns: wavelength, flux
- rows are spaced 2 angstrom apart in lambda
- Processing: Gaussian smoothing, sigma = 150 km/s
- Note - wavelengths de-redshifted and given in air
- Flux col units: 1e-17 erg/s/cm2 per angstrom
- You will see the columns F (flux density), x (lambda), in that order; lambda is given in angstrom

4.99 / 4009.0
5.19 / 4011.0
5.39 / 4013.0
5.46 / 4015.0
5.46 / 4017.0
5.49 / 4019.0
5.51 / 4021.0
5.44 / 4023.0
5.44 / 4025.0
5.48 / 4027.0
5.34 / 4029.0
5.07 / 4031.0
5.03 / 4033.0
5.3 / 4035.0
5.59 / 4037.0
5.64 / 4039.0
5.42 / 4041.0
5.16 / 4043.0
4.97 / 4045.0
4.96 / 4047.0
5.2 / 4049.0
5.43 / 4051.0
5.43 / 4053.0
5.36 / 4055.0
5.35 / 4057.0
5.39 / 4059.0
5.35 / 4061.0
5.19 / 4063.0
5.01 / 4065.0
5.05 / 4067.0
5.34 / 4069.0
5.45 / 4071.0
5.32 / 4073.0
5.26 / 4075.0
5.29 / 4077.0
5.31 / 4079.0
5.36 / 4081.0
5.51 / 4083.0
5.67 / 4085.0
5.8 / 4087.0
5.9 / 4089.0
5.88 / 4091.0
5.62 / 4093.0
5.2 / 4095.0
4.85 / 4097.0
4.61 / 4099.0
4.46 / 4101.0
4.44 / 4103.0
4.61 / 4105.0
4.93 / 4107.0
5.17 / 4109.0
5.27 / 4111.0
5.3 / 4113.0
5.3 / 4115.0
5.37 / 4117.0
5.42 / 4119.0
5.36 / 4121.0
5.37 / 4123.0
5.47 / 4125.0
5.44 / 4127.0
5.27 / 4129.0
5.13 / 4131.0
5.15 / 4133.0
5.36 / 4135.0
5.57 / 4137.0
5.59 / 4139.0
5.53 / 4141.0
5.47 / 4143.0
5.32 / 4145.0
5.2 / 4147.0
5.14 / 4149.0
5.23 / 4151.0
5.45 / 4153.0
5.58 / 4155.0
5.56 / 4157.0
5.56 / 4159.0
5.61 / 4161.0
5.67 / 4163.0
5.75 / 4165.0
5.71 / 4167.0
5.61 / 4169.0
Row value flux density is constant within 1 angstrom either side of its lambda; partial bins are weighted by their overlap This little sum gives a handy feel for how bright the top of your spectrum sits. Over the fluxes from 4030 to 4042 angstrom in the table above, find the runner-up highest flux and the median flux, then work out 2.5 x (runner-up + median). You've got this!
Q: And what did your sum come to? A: 27.4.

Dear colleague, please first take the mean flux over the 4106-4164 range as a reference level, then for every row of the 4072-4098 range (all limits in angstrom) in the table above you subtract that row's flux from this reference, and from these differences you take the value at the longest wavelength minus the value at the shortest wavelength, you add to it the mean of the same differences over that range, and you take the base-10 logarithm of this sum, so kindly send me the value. -0.42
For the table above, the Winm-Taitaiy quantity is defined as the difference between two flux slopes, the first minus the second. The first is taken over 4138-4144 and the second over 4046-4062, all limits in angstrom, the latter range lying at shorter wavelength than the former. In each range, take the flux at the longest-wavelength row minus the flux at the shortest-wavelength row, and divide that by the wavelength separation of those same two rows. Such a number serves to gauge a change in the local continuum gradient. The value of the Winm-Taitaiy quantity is -0.058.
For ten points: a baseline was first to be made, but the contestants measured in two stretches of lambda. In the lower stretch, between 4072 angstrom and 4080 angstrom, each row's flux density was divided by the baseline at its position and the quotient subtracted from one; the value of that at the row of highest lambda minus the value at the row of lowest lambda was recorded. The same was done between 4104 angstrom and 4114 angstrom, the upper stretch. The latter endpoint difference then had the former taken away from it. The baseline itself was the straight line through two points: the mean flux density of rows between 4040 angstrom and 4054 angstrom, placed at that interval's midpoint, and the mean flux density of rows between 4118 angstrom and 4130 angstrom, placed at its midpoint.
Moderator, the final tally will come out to -0.13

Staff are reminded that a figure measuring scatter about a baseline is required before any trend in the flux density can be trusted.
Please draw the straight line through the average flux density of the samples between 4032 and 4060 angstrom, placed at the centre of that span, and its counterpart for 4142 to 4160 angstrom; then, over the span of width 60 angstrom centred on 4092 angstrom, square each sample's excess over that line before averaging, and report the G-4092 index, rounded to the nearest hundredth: 0.15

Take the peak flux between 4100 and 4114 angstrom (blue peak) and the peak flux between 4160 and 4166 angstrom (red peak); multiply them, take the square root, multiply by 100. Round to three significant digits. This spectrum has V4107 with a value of 552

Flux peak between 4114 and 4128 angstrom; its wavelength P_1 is 4125.0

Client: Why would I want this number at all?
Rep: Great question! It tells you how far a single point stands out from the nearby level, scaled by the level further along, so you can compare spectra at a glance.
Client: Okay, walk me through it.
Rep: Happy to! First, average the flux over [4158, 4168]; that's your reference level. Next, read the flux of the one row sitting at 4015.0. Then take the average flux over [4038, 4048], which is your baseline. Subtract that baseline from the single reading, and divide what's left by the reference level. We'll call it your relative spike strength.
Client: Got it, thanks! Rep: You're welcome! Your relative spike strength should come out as 0.041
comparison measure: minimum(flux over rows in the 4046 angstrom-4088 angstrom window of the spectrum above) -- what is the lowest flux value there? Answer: 4.96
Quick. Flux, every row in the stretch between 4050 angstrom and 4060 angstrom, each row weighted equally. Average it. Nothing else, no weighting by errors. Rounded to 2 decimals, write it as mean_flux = 5.39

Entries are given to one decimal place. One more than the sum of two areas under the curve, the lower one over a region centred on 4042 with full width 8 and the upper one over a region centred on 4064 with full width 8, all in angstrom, 84.6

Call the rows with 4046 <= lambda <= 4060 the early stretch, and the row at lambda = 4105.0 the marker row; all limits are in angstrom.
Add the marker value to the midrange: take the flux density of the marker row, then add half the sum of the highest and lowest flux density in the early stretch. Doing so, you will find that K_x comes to 9.8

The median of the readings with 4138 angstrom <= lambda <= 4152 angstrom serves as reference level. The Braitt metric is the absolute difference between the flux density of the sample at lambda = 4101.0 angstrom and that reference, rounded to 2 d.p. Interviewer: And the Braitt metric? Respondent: 0.86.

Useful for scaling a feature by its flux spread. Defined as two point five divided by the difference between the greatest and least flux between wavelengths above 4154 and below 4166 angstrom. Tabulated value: 13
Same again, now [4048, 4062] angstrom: 11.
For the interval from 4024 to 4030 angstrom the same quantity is 18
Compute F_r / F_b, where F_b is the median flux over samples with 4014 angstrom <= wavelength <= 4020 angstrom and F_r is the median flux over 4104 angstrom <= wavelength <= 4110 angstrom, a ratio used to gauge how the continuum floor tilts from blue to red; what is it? 0.903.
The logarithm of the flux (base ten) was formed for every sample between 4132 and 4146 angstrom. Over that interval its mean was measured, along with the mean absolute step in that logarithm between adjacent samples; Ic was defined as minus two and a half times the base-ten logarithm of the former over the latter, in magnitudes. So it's -4.7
